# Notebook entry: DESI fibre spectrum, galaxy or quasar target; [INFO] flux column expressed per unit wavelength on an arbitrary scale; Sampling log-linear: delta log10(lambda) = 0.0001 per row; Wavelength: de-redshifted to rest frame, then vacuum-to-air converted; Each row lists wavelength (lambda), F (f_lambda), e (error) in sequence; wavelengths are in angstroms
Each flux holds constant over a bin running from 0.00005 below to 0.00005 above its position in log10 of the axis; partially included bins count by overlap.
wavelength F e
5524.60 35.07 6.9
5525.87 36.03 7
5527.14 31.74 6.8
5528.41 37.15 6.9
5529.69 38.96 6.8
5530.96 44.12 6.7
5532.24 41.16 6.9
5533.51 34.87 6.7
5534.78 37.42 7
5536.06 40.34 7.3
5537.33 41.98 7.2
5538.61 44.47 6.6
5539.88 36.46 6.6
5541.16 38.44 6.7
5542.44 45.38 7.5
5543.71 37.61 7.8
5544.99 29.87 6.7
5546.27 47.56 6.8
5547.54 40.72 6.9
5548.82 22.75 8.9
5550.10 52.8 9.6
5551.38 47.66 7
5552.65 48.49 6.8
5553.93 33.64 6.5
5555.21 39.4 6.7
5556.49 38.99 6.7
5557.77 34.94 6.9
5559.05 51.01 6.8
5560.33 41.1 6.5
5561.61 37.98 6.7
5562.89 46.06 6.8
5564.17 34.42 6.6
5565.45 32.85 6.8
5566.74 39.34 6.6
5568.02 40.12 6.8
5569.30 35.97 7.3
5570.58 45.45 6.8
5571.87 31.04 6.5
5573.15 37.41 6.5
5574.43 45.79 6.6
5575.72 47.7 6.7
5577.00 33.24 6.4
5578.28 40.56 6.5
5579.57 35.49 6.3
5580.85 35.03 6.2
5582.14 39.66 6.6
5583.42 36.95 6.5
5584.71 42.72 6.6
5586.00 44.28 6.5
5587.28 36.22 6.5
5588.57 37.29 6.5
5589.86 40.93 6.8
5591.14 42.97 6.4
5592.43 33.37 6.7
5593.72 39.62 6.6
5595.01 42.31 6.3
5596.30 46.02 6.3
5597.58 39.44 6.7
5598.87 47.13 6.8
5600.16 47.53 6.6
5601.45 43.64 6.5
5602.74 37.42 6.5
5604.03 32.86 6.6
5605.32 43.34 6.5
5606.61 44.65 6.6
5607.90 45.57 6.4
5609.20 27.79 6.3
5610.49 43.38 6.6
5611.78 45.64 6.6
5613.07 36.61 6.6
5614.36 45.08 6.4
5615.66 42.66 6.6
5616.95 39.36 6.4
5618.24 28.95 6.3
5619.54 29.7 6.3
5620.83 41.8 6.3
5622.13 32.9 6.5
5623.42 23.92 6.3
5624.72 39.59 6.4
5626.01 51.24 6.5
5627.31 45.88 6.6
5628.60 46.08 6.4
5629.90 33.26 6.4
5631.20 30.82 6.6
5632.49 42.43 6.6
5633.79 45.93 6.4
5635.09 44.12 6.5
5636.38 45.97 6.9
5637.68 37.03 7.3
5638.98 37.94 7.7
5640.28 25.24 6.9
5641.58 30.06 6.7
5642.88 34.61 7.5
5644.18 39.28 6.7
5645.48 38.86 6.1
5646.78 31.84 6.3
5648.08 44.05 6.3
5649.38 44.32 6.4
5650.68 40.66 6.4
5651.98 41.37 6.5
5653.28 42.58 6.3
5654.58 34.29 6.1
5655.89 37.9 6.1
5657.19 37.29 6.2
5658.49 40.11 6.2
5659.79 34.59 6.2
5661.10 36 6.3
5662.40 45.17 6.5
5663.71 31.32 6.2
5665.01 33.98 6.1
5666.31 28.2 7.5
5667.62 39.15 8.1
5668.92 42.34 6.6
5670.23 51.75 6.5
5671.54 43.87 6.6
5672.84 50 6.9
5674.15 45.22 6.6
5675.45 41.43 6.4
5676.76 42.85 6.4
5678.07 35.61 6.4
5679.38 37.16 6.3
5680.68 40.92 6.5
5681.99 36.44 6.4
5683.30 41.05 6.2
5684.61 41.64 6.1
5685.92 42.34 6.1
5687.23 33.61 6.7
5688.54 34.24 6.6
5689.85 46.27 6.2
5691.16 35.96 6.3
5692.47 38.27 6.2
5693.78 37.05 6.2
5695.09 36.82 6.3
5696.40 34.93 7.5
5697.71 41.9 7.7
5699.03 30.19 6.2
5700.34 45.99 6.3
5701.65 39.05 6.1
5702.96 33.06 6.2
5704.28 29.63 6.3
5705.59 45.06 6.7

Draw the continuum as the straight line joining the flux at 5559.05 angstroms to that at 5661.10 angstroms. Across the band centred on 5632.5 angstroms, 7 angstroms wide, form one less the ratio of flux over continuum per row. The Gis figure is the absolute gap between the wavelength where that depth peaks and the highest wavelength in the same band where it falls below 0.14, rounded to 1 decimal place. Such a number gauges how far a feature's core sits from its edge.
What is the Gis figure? 3.9 angstroms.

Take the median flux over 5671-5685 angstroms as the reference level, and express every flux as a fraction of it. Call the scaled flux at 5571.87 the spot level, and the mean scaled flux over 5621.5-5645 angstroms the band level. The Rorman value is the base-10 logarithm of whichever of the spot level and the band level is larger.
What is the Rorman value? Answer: -0.036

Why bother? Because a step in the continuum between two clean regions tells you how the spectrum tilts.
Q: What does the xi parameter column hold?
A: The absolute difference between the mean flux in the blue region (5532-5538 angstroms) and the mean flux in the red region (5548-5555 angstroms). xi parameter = 1.9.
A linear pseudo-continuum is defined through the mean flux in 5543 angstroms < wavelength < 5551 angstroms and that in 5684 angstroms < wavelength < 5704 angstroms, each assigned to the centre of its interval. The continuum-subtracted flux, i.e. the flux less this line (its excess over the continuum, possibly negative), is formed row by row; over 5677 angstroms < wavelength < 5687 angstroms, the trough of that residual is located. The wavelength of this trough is 5678.07 angstroms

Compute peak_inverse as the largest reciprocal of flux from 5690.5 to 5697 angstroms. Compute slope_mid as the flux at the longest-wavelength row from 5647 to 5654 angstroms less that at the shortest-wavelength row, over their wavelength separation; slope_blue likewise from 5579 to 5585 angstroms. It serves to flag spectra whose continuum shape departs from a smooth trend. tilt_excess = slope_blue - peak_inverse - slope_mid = 1.7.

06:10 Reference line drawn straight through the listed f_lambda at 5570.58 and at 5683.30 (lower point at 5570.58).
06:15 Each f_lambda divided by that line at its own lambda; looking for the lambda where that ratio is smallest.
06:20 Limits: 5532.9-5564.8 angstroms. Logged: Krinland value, 5548.82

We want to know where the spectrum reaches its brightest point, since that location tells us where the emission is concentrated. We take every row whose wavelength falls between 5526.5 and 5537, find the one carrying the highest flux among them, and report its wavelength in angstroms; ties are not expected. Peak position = 5530.96 angstroms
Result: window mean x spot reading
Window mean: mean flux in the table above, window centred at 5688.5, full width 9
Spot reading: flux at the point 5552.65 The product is 1886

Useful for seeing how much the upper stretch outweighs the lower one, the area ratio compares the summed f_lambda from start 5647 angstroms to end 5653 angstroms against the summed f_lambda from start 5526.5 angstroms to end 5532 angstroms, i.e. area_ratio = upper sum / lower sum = 1.12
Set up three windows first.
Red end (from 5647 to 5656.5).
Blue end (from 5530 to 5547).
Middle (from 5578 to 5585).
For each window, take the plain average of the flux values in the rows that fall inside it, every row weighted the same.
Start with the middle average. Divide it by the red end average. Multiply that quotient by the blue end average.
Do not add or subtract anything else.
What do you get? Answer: 37.7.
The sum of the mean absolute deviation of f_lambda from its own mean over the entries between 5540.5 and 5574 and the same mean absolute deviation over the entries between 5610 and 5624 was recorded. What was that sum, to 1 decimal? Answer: 11.6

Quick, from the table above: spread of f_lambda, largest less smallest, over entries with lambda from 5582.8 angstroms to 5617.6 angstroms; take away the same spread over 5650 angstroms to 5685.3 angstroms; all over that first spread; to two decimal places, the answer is -0.19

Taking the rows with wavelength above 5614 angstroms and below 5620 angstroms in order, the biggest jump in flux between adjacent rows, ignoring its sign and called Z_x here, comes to 10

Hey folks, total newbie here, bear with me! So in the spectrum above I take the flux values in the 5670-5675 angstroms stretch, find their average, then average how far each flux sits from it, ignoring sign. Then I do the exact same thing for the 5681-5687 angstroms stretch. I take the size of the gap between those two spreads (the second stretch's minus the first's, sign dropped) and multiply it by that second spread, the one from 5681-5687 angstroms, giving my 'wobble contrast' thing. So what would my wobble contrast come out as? 2.4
